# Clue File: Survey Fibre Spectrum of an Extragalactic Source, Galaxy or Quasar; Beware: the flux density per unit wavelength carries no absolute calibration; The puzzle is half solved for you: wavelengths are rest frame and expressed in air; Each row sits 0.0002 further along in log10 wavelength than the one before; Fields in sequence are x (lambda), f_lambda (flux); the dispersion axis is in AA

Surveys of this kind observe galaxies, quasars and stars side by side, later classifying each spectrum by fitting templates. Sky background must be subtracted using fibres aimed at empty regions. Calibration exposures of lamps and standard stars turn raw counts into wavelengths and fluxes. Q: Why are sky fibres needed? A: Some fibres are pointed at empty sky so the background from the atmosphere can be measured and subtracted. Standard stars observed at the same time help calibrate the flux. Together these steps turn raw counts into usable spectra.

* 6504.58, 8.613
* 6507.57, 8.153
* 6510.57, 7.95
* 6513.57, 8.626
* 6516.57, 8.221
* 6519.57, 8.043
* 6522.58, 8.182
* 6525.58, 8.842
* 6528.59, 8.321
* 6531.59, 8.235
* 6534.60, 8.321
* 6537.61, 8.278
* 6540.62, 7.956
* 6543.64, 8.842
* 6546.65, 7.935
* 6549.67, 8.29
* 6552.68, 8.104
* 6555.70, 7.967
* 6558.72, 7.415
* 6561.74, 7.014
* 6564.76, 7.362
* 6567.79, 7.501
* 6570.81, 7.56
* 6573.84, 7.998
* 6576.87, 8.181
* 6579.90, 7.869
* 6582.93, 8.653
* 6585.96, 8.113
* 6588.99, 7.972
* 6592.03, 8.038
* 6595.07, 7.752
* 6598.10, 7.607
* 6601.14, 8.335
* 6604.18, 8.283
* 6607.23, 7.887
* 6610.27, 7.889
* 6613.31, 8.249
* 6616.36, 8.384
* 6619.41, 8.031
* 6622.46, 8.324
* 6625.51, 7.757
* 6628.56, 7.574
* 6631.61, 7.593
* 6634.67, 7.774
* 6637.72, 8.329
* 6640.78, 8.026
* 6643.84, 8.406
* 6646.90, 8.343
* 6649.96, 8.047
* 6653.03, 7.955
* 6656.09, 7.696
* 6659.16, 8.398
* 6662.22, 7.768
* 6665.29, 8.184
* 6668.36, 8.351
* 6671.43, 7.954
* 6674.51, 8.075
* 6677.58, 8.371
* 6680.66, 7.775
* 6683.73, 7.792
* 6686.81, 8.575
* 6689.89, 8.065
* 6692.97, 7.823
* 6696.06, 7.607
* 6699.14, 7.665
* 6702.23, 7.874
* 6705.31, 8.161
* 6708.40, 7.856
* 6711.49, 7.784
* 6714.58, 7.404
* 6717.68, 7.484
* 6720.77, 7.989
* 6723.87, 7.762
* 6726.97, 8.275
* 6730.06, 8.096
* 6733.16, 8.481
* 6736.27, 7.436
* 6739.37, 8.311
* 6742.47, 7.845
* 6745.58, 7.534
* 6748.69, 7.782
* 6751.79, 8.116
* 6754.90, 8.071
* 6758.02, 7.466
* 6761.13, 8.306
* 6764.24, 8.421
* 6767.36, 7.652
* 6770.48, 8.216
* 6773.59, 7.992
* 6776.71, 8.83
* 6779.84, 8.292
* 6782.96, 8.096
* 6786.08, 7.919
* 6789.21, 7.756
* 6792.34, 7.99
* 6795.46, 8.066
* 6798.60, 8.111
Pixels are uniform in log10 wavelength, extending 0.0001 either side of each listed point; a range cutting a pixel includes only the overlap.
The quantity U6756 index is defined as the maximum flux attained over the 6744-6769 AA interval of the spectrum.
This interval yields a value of 8.421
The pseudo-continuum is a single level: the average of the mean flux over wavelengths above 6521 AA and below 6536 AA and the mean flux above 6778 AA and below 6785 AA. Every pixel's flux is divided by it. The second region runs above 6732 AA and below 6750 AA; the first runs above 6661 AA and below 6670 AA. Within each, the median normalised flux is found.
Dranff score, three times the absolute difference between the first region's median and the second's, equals 0.134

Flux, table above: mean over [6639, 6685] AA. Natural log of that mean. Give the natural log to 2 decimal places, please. 2.09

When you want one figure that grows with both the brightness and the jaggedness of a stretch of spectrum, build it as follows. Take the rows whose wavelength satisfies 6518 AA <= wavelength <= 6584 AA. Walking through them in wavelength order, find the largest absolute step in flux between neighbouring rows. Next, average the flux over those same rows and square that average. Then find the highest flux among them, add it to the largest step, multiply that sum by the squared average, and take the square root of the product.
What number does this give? 25.1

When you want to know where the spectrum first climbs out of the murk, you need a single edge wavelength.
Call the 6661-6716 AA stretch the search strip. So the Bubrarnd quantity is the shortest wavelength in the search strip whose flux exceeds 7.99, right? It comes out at 6665.29 AA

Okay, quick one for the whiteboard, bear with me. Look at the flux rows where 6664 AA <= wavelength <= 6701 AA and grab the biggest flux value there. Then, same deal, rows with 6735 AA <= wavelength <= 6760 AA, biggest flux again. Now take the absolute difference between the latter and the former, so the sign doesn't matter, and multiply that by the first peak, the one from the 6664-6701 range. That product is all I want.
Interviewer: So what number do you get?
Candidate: 2.3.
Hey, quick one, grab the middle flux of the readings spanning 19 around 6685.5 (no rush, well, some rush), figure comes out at 7.94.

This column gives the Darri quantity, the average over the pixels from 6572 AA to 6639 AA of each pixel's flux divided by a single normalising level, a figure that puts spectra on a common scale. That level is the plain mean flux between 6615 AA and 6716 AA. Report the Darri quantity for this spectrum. 1.004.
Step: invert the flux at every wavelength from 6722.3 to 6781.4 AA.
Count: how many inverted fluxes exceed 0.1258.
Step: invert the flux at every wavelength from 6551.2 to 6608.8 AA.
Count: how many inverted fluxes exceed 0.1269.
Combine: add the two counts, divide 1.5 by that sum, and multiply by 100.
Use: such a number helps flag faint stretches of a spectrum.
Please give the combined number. 10.0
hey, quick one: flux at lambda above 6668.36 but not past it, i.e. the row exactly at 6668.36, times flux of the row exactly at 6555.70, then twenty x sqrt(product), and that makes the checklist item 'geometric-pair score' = 163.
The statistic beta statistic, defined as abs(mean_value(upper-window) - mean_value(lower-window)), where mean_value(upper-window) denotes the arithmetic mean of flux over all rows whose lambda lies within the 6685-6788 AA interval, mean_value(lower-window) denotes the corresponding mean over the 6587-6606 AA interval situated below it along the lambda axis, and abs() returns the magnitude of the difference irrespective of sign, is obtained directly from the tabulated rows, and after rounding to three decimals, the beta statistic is 0.023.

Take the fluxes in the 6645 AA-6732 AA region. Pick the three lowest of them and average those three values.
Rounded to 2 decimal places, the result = 7.50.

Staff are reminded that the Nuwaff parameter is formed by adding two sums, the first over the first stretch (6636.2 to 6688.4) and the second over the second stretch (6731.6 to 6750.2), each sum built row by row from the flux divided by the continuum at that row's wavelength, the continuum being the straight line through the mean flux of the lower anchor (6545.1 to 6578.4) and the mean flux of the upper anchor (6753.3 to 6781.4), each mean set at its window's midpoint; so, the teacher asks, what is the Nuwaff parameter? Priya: 23.2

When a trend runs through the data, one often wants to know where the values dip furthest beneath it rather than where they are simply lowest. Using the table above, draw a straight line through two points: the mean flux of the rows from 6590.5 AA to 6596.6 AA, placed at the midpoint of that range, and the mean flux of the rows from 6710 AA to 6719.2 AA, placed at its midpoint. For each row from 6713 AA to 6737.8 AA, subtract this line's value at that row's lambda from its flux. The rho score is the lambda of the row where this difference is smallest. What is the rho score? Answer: 6714.58 AA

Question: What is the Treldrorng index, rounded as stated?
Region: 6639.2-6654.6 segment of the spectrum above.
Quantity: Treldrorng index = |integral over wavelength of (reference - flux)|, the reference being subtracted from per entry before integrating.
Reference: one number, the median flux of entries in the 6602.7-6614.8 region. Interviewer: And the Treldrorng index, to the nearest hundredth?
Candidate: 1.32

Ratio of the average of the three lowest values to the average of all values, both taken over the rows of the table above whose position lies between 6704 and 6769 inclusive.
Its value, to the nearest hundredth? 0.94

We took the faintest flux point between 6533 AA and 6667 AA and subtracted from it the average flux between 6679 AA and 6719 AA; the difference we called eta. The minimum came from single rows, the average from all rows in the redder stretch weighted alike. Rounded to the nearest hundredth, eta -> -0.82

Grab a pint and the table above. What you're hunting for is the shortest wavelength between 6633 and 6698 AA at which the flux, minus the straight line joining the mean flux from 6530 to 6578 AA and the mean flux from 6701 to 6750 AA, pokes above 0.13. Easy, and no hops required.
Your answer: 6637.72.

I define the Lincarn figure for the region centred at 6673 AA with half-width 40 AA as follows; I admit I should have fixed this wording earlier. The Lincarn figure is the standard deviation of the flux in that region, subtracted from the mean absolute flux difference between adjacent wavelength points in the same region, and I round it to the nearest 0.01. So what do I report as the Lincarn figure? 0.05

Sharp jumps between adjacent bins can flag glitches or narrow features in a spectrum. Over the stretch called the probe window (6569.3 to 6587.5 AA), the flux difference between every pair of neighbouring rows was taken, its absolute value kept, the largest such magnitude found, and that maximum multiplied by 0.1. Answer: 0.078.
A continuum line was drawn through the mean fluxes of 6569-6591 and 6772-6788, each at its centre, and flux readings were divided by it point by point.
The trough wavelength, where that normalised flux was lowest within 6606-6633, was 6628.56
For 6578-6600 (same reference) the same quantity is 6598.10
